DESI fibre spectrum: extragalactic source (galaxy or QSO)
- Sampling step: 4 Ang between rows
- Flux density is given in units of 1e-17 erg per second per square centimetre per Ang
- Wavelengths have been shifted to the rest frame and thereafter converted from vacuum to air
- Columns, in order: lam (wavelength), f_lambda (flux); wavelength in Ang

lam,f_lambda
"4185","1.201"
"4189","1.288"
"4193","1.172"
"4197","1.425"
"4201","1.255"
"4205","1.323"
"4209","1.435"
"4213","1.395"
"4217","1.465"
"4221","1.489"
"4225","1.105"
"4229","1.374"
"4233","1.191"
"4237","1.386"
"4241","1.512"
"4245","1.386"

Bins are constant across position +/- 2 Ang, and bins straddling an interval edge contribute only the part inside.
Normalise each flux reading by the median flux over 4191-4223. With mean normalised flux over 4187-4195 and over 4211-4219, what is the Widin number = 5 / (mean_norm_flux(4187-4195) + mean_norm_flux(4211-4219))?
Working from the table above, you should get 2.650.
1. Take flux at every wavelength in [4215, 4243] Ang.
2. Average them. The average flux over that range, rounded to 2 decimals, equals 1.36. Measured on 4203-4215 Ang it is 1.38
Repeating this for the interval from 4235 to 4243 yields 1.45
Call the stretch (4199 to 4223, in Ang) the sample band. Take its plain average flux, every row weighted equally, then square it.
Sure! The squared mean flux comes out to 1.94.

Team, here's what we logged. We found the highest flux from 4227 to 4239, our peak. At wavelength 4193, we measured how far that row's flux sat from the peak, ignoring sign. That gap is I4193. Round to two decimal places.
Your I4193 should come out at 0.21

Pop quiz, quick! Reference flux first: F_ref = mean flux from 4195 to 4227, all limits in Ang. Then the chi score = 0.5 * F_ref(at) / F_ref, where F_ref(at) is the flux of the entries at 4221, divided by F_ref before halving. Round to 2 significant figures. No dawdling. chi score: 0.55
